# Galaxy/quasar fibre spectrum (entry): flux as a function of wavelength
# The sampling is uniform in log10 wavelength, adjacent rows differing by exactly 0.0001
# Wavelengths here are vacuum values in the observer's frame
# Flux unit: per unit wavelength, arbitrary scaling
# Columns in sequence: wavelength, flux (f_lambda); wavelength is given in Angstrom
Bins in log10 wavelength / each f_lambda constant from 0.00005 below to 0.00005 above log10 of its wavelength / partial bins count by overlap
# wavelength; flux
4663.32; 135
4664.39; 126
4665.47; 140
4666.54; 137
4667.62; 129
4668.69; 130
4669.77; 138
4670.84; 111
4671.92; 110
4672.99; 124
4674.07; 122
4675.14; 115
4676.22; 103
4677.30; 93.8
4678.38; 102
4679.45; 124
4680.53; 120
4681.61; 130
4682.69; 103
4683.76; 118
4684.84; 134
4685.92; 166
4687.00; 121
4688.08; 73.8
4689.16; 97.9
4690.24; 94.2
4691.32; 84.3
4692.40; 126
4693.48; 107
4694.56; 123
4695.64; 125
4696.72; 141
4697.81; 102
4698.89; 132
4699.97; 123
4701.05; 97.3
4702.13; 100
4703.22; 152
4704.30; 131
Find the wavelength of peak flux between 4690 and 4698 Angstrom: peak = 4696.72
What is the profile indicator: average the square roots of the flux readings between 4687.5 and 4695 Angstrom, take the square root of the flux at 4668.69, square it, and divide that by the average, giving 13.0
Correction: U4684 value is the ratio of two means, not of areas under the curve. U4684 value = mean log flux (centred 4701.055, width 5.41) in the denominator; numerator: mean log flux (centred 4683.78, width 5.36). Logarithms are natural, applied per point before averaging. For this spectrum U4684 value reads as 1.016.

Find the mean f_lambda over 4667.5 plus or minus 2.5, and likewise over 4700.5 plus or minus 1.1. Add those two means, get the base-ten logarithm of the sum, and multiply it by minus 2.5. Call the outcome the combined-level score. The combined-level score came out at -5.97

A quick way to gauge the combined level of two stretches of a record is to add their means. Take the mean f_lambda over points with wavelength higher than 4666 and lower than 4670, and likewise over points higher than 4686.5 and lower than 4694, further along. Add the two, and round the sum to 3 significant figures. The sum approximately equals 234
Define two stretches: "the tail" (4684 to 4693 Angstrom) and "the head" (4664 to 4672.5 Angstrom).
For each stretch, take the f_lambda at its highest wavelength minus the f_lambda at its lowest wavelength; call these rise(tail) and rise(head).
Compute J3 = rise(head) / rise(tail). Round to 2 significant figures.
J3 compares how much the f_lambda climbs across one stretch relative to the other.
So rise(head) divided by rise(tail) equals 2.0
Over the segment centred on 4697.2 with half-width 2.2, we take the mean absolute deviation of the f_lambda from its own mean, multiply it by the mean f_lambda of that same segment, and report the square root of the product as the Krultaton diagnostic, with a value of 38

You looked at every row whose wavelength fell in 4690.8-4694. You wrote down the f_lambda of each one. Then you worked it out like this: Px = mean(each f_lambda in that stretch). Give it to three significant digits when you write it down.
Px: 106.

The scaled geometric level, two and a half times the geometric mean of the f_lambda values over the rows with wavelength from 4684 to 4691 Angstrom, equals 277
